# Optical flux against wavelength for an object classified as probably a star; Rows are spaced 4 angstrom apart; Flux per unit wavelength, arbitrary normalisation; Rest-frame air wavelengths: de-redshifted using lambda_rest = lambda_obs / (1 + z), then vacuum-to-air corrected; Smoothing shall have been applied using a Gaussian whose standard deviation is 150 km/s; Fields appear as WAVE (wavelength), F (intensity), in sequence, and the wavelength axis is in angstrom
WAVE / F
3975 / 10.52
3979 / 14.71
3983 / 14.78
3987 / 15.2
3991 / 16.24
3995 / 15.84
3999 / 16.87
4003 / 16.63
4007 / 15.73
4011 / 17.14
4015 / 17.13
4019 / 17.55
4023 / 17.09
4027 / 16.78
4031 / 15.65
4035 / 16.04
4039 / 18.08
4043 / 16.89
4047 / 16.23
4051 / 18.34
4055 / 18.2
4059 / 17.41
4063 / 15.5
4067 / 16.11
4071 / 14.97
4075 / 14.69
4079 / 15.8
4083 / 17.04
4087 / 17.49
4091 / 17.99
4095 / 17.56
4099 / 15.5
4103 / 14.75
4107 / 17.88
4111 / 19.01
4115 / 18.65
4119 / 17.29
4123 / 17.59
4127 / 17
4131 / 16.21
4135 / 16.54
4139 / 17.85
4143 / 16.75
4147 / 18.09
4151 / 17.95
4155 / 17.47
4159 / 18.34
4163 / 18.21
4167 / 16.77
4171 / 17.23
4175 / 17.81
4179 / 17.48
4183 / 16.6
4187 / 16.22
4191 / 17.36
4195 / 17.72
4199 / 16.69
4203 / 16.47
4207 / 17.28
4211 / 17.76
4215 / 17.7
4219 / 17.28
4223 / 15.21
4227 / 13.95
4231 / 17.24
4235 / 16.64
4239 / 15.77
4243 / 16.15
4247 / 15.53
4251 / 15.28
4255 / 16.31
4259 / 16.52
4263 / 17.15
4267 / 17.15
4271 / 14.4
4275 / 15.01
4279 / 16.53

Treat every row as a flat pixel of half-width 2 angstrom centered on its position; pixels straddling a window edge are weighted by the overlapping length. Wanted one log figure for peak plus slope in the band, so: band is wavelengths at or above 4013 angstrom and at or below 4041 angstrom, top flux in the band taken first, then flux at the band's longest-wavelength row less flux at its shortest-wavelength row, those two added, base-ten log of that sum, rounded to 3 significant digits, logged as 1.28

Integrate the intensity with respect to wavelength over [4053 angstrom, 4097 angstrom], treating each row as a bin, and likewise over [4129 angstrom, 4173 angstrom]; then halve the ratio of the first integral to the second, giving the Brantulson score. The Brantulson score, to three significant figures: 0.477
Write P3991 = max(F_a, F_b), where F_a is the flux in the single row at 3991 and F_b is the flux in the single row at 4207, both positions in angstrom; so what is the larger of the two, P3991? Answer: 17.3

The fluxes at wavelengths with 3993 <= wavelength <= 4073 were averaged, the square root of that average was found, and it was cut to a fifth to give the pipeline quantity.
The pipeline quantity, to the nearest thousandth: 0.818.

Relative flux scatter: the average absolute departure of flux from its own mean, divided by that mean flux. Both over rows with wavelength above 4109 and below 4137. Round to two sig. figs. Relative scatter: 0.046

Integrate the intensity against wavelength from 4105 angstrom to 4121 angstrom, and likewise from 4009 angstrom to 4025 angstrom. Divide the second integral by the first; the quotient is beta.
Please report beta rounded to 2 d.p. 0.95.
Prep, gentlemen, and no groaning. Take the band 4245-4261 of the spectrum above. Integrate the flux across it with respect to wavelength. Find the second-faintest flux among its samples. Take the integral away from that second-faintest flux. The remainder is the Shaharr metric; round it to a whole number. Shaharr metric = -239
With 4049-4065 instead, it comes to -260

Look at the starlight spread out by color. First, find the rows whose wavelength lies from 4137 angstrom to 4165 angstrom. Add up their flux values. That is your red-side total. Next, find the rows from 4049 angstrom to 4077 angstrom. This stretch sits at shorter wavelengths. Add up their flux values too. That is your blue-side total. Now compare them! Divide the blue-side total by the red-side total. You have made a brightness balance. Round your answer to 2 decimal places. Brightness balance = 0.92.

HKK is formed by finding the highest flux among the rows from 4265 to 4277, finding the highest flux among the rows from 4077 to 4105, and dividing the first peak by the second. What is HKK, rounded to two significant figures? 0.95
